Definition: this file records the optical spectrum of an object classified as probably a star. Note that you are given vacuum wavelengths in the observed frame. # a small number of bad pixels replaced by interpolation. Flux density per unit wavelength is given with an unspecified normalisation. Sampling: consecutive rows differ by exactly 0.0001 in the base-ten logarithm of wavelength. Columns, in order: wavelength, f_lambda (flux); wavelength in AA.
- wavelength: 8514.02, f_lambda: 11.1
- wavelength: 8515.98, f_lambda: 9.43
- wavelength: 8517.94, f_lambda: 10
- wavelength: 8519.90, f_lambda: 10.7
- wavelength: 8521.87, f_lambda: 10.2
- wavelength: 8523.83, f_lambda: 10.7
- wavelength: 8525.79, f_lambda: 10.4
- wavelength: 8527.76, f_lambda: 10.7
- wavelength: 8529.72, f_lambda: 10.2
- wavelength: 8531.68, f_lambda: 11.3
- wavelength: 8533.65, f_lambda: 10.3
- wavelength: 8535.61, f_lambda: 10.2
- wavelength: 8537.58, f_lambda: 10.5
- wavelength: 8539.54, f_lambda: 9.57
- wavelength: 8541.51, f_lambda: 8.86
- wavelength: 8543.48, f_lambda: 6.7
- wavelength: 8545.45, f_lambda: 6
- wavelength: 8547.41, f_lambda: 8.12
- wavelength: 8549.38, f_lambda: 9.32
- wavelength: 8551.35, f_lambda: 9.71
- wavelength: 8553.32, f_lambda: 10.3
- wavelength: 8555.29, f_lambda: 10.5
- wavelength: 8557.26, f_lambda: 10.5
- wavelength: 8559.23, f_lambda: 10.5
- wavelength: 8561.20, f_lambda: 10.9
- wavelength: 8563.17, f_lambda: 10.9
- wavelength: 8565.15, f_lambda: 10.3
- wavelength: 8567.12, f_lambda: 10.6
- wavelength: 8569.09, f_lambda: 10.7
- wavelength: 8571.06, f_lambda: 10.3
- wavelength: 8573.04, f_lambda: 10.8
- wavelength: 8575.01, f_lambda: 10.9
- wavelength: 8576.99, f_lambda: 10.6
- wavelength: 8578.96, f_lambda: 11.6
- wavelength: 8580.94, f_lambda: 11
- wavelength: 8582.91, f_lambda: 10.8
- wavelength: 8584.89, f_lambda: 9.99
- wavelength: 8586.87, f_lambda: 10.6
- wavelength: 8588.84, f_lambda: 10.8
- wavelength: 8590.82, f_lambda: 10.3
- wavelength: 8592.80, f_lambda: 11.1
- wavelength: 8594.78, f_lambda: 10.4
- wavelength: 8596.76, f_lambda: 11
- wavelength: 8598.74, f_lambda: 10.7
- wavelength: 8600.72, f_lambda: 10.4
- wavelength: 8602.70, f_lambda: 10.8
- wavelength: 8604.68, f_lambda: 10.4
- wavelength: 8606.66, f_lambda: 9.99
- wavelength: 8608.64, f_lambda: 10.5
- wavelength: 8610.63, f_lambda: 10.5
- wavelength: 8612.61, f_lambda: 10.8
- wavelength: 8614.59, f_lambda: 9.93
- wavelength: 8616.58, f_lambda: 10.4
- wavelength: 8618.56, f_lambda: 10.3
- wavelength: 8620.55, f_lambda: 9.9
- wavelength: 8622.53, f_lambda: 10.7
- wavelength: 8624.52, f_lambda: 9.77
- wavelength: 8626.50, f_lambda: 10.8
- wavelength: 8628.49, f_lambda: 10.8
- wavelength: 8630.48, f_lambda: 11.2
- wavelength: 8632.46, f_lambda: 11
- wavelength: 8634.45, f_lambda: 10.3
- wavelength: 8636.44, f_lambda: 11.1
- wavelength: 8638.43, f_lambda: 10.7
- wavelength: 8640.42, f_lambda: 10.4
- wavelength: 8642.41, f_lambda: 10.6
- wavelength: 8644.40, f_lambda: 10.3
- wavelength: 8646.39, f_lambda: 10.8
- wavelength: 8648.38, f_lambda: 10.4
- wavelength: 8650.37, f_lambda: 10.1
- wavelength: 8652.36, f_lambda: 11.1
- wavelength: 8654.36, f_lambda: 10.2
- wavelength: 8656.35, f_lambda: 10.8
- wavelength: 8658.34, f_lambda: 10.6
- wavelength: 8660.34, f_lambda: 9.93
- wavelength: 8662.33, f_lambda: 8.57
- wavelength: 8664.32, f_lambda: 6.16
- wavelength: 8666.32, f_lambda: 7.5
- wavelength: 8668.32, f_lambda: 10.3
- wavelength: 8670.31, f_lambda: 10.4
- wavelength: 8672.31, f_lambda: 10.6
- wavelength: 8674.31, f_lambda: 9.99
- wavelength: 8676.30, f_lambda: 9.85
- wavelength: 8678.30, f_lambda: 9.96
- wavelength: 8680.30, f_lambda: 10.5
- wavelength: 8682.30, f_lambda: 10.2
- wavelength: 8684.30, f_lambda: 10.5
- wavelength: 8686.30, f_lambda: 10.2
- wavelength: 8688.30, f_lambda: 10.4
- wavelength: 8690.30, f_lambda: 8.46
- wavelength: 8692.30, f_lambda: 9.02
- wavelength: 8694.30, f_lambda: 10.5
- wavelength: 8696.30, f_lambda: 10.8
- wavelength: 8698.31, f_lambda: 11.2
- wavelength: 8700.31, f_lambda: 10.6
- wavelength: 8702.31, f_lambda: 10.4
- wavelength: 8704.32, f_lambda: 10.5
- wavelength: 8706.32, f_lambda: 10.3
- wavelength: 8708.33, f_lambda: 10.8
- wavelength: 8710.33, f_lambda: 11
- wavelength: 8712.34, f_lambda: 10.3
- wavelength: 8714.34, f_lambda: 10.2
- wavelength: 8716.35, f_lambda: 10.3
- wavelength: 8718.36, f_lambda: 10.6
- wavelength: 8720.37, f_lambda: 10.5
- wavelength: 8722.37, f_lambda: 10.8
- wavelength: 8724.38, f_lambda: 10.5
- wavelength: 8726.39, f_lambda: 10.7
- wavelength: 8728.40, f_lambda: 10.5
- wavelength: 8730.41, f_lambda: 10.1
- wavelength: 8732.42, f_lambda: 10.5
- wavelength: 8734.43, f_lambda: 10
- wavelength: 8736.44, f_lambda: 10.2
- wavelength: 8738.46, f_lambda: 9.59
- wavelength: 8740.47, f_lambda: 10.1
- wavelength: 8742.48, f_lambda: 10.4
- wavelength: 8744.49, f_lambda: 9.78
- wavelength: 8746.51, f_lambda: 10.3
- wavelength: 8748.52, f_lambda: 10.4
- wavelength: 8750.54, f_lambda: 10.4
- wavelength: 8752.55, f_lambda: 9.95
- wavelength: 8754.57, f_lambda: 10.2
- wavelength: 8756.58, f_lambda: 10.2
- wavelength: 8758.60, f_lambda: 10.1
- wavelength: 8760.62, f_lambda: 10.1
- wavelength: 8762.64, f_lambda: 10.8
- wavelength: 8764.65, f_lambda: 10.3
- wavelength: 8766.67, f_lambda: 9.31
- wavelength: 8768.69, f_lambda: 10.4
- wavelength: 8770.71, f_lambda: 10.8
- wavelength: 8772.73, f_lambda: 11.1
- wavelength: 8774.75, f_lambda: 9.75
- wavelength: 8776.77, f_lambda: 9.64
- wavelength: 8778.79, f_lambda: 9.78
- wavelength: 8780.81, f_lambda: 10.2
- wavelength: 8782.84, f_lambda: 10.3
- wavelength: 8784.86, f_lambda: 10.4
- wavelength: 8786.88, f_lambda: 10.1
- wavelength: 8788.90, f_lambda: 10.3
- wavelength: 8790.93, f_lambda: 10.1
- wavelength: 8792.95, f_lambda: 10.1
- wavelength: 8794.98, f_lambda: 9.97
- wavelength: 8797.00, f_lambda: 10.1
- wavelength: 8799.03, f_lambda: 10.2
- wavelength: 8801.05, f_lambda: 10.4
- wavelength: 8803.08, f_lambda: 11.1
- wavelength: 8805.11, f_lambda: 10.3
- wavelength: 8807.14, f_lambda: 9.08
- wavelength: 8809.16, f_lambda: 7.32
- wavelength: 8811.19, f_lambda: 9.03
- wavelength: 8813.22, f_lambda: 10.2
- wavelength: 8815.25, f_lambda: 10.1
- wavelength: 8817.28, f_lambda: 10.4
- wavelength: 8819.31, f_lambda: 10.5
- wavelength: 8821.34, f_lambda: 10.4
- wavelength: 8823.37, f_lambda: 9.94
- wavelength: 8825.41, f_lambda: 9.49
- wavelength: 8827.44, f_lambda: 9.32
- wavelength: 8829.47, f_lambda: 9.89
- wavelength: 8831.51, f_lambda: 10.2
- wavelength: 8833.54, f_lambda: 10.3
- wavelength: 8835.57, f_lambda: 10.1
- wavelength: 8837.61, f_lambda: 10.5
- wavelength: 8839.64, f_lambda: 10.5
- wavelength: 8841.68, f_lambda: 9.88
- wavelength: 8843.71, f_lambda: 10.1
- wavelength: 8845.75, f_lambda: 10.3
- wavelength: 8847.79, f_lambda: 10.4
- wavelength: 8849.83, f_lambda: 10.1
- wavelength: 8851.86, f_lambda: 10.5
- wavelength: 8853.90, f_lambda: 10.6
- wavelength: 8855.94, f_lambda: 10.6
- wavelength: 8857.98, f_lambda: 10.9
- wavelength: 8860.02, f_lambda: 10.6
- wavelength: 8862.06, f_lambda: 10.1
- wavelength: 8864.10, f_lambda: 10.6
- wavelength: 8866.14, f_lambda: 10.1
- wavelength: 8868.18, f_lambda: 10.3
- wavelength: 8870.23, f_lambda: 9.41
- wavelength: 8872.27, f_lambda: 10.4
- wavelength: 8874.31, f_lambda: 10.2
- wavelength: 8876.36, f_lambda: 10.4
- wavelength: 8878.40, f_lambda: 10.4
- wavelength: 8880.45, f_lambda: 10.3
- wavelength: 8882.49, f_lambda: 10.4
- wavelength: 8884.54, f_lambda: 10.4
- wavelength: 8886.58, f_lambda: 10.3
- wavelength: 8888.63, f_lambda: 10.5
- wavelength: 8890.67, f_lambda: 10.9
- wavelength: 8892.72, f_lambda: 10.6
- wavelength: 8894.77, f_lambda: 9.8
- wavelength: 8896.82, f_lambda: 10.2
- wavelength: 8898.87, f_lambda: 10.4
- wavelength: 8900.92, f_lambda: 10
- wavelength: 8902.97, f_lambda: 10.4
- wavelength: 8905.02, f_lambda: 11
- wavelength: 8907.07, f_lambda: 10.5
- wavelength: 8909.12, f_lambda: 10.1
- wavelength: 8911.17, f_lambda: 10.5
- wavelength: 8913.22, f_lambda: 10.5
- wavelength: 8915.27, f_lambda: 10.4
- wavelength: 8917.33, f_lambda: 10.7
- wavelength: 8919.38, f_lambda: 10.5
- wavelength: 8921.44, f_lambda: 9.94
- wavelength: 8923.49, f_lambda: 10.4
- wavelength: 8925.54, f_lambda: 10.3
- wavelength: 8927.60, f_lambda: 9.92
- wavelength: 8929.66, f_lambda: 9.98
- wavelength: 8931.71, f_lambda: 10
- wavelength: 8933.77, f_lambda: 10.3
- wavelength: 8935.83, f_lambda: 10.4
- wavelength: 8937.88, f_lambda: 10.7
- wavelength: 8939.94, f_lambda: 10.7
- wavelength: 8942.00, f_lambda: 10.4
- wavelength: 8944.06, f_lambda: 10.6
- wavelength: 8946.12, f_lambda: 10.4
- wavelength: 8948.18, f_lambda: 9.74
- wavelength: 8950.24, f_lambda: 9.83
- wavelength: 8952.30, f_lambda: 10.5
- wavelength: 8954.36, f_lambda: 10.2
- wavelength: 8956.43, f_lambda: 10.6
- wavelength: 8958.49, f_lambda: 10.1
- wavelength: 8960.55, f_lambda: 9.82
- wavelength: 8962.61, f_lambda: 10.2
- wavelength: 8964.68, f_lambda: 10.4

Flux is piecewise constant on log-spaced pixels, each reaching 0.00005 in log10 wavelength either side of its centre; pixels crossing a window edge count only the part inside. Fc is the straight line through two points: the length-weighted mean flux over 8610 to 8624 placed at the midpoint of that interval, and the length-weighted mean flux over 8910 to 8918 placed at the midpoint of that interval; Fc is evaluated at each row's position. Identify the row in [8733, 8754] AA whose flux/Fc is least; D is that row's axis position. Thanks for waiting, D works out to 8738.46 AA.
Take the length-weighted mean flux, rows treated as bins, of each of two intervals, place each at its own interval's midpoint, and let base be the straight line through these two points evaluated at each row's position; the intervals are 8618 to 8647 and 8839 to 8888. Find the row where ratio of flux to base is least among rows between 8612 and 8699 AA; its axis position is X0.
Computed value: 8664.32 AA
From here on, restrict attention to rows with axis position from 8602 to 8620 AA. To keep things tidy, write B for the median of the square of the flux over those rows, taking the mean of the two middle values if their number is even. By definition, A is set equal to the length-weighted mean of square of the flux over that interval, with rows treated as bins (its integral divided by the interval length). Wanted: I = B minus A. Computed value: 0.3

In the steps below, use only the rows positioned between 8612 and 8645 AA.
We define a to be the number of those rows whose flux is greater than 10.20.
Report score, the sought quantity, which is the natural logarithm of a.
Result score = 2.6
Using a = 14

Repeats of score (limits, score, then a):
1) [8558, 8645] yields 3.7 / 39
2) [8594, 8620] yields 2.4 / 11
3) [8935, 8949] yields 1.8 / 6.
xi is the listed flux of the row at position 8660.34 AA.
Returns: 9.93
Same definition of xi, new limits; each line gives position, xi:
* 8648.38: 10.4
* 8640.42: 10.4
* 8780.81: 10.2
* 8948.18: 9.74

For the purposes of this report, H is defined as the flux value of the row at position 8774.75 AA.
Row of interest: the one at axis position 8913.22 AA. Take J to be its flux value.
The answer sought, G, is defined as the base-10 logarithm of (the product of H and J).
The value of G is 2.01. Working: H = 9.75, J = 10.5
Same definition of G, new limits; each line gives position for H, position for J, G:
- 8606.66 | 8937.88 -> 2.03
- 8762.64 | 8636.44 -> 2.08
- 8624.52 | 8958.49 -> 1.99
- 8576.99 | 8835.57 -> 2.03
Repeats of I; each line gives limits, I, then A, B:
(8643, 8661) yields -1.8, 110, 108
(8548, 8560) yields 6.5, 102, 108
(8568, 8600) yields 0.5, 115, 116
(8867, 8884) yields 2.4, 105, 107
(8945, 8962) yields -0.2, 103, 103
